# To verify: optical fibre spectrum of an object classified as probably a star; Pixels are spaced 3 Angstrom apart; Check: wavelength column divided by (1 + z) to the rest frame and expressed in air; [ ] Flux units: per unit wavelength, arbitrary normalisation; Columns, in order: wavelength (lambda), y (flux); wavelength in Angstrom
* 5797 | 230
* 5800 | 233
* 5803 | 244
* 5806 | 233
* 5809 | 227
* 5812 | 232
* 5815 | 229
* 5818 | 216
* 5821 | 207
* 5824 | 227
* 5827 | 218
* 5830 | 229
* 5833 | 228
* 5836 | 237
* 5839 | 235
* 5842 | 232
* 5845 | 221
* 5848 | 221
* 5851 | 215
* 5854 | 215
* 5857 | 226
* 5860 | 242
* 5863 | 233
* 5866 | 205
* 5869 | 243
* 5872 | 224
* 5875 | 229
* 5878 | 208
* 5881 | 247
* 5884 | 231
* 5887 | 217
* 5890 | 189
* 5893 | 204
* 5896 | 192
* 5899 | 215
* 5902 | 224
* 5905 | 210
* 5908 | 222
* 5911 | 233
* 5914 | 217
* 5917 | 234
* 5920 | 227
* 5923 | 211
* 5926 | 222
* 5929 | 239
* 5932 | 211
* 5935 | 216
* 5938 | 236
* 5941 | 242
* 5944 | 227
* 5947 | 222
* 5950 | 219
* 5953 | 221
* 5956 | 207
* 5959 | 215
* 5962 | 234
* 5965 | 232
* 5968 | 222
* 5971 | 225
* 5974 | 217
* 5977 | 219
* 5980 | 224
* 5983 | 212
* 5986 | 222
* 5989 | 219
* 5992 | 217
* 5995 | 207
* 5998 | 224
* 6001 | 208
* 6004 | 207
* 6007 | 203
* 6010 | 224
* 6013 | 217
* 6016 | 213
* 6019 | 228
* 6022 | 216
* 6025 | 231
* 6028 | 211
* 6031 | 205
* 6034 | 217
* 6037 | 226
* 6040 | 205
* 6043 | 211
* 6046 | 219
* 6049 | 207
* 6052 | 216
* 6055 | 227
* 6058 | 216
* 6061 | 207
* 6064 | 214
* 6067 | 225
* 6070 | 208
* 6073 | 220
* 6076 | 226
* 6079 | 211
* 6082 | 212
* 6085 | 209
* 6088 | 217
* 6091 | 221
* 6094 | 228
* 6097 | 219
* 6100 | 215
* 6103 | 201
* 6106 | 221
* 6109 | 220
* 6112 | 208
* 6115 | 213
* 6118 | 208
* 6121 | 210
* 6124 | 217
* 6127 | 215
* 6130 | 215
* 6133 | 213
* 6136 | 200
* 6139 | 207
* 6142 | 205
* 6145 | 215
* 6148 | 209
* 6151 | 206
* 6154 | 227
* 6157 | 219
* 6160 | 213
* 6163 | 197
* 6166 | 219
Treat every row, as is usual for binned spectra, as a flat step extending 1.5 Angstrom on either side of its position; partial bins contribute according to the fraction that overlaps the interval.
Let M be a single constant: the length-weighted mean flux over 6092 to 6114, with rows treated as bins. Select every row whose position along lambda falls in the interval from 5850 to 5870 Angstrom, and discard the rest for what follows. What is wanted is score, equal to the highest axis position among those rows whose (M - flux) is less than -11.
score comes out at 5869 Angstrom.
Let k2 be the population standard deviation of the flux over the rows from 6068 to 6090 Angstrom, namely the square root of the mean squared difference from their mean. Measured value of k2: 6.1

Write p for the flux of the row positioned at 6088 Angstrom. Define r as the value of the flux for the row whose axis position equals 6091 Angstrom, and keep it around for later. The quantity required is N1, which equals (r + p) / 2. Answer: 219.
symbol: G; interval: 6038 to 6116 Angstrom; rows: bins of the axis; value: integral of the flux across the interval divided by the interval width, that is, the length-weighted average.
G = 215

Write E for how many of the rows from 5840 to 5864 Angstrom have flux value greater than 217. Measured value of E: 6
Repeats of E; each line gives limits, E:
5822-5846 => 8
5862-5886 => 6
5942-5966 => 6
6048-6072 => 2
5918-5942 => 5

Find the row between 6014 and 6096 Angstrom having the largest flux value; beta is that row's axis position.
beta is 6025 Angstrom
